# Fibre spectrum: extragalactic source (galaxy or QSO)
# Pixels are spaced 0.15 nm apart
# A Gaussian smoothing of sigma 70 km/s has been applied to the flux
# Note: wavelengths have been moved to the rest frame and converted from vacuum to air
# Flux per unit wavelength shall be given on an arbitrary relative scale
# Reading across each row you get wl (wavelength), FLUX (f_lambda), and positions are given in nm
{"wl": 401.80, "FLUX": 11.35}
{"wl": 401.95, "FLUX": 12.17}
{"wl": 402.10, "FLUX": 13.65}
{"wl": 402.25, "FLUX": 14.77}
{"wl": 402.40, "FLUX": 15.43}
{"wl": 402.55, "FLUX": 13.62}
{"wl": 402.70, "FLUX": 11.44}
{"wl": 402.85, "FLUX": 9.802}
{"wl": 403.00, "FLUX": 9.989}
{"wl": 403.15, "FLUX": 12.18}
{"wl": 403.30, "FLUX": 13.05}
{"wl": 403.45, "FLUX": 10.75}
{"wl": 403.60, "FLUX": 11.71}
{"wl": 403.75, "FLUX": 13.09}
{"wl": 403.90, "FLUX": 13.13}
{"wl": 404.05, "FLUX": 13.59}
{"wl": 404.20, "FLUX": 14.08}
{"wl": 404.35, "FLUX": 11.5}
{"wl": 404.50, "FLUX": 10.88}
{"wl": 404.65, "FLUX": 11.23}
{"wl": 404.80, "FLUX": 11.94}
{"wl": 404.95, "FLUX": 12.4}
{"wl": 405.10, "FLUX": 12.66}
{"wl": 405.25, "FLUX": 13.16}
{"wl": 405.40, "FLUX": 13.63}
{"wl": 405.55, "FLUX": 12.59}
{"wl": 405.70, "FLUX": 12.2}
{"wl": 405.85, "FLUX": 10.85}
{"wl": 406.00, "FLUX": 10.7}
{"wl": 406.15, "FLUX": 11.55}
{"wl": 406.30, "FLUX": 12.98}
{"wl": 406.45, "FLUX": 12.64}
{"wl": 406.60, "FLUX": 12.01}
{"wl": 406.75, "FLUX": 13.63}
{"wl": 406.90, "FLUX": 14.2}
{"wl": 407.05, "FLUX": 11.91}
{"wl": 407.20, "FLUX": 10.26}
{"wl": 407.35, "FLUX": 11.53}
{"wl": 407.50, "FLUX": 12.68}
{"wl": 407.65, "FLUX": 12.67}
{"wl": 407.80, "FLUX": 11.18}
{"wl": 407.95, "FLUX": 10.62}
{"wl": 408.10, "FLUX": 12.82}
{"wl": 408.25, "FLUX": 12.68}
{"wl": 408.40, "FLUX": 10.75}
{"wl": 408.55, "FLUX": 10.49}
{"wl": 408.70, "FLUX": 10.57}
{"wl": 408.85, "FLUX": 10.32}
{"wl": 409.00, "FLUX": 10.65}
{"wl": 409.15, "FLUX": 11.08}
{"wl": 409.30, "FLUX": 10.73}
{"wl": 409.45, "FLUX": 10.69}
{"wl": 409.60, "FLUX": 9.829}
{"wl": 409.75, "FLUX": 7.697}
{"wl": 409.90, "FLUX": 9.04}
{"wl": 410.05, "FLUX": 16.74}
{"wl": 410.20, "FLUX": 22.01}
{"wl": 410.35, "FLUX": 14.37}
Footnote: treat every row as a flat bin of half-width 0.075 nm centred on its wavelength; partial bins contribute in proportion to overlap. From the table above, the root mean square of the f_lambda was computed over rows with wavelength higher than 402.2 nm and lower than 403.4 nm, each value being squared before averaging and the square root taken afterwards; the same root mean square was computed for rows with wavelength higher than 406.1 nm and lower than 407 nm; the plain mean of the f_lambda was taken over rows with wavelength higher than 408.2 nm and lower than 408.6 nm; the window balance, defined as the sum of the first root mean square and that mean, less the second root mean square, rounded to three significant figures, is 11.1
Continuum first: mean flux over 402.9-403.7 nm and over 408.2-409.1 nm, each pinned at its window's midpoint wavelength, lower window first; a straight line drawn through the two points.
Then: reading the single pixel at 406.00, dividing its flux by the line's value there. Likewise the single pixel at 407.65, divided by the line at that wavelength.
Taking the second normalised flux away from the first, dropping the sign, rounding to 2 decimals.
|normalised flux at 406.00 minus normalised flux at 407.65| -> 0.20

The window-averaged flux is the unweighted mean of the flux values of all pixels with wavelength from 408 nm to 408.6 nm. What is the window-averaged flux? 11.7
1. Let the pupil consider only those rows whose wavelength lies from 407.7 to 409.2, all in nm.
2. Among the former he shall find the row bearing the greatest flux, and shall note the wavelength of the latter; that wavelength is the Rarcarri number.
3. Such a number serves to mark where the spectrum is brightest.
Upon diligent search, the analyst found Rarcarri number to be 408.10 nm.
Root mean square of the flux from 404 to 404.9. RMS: 12.3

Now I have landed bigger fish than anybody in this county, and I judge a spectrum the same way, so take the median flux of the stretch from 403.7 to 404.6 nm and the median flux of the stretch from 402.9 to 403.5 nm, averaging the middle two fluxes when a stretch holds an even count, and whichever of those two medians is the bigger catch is 13.1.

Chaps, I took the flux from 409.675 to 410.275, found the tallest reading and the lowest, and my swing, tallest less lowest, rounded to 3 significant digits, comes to 14.3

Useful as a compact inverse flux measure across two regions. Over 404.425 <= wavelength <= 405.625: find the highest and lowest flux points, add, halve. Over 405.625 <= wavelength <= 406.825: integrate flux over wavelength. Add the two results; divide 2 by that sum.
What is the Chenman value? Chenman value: 0.0748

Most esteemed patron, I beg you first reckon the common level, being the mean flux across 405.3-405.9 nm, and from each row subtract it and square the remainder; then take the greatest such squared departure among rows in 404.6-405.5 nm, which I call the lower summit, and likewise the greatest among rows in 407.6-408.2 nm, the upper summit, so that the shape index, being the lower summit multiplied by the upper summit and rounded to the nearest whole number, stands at 5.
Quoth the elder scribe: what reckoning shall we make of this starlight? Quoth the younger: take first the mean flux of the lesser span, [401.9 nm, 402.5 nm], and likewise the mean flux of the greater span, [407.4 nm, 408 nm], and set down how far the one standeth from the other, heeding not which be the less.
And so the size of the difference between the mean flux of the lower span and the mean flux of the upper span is 2.2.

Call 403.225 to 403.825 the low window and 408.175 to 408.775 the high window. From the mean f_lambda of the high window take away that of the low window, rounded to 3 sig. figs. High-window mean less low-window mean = -1.03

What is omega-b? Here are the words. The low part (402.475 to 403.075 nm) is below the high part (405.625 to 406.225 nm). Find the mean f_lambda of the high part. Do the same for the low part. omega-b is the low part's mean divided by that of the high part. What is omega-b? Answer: 0.99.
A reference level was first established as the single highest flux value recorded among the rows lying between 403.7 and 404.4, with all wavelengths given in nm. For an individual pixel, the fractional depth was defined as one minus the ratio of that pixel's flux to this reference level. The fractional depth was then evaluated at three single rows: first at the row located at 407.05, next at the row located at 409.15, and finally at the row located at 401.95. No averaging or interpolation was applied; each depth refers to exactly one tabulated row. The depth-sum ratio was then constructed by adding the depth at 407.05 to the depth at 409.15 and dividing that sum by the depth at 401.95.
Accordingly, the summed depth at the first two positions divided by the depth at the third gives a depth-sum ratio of 2.7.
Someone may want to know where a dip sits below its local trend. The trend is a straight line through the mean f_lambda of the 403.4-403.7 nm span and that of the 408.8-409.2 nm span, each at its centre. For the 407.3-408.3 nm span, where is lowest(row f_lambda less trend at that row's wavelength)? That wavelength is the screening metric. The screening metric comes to 407.95 nm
